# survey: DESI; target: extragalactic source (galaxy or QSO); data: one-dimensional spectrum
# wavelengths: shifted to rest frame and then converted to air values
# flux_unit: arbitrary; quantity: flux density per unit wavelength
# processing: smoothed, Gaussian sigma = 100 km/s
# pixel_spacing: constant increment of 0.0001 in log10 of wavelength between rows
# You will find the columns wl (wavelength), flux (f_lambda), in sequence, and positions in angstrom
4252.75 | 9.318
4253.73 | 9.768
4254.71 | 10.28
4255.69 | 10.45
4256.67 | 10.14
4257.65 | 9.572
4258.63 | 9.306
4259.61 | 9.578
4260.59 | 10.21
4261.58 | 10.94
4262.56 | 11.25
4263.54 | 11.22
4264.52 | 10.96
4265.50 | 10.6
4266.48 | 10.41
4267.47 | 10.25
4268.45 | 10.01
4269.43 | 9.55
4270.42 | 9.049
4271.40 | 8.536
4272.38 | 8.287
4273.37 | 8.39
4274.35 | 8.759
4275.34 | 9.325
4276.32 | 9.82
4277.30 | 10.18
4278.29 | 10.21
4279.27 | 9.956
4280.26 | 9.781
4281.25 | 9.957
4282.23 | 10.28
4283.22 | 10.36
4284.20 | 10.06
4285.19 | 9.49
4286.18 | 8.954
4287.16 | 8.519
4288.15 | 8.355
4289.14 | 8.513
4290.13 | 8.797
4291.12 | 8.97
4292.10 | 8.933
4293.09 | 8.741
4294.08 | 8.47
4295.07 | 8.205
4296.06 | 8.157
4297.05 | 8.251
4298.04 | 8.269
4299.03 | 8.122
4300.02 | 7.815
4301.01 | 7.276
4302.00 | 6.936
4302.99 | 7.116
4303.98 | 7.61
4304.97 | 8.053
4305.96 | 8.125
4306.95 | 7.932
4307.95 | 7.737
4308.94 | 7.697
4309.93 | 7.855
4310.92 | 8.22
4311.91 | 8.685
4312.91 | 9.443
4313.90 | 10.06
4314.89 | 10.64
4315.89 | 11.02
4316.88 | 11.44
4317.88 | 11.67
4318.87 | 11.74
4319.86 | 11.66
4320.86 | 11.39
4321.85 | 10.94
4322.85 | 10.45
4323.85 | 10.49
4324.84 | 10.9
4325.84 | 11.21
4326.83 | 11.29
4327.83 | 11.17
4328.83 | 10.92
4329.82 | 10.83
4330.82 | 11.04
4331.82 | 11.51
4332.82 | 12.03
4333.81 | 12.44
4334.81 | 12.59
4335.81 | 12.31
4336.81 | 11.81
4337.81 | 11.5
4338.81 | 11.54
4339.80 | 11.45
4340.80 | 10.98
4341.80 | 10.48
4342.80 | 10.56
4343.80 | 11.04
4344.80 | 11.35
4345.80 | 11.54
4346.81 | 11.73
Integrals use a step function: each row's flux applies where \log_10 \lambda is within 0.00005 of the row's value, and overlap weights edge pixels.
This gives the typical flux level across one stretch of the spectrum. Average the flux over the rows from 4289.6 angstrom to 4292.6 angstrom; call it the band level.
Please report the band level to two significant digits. 8.9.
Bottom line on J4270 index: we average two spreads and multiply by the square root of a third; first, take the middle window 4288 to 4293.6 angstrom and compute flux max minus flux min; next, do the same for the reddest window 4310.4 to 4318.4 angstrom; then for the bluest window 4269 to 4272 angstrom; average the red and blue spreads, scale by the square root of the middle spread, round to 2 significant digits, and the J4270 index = 1.8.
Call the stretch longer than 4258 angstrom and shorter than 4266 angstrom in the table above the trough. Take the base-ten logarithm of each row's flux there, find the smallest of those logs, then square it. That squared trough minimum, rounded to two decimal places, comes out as 0.94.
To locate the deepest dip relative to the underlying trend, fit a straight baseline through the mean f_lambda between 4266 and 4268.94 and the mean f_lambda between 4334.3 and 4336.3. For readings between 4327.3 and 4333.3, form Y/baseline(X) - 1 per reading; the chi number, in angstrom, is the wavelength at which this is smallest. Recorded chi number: 4329.82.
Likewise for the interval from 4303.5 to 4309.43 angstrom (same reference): 4308.94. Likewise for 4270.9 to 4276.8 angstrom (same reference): 4272.38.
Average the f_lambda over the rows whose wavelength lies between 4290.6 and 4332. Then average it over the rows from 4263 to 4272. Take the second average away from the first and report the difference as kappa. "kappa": -1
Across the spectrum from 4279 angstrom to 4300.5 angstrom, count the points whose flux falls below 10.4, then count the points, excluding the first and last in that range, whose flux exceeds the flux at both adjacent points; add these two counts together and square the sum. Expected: 625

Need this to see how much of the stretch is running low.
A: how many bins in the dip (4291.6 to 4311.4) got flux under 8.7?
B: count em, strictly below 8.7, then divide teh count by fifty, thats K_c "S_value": 0.36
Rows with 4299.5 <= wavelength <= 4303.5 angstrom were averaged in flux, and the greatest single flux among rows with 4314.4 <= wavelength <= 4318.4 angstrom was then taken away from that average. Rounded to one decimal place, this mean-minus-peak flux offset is -4.4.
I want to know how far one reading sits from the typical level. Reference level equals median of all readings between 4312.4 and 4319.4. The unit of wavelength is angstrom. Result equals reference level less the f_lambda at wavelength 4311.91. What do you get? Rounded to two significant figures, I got 2.3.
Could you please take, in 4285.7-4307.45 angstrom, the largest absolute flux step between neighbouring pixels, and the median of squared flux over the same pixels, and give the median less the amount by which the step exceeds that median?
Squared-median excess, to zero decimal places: 135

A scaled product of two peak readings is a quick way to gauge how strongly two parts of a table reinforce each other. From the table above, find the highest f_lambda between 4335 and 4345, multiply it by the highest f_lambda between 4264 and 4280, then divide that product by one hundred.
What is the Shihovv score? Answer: 1.35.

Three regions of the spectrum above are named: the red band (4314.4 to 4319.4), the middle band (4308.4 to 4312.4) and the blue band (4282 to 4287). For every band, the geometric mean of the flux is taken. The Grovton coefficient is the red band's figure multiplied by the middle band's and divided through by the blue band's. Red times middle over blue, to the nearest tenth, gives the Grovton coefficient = 9.3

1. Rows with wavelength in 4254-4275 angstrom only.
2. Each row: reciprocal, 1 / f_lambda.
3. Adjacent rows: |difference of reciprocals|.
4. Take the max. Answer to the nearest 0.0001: 0.0066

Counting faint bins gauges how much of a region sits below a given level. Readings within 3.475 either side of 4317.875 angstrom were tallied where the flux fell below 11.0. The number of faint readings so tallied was 1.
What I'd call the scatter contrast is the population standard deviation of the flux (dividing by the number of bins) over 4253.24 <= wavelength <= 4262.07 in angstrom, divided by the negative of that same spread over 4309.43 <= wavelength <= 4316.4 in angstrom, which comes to -0.43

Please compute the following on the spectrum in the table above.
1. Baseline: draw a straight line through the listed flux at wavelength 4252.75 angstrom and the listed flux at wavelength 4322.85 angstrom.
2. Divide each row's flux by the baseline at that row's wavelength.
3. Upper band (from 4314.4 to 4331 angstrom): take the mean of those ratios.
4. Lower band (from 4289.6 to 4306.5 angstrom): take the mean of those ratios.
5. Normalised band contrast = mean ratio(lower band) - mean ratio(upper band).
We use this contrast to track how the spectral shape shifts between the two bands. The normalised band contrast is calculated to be -0.26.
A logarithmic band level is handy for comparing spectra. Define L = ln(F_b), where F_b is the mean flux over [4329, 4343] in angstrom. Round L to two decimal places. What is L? 2.44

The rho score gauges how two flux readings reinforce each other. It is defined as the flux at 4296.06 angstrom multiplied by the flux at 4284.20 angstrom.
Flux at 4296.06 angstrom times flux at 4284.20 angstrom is 82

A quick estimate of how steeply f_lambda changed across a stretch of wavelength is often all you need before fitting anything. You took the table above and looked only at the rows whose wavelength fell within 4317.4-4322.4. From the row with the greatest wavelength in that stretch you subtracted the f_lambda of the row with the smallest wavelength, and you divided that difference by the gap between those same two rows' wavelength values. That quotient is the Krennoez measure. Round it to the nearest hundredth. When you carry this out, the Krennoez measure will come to -0.18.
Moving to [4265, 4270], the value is -0.27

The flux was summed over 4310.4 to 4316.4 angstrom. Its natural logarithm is 4.06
